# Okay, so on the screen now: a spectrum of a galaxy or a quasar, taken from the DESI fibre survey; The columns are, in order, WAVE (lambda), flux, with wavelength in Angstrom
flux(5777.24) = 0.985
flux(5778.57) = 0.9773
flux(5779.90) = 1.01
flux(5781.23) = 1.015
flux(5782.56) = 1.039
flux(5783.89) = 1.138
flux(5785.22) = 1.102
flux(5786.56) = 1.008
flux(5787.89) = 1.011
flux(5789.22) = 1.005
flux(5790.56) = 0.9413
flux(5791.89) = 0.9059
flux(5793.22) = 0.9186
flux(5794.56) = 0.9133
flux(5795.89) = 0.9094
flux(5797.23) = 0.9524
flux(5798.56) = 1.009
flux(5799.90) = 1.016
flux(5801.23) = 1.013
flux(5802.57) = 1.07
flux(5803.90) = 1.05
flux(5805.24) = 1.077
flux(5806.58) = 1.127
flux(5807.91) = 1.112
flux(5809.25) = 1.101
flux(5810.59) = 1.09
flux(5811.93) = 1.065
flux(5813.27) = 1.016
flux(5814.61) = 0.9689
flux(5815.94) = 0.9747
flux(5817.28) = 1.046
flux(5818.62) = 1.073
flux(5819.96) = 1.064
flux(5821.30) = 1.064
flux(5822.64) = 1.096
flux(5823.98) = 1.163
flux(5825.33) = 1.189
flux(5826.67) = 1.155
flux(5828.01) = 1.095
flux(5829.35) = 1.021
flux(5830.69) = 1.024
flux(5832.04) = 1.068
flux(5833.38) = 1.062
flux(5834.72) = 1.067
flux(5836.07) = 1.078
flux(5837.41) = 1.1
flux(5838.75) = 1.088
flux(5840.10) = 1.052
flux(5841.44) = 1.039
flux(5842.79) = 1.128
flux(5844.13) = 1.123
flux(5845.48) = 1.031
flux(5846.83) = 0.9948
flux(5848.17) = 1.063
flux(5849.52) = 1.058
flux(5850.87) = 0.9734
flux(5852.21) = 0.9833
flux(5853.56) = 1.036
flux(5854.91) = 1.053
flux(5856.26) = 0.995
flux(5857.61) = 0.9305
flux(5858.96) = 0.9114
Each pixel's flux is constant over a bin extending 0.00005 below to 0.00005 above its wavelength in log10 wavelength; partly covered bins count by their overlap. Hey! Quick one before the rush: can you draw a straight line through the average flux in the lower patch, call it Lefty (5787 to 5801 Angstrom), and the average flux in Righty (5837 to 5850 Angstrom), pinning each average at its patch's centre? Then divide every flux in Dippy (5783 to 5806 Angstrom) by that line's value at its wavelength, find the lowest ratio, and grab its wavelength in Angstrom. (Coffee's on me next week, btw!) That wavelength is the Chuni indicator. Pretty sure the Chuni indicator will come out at 5795.89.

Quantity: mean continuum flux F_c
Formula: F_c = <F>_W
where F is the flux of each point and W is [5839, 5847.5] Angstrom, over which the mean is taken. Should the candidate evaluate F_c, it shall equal 1.06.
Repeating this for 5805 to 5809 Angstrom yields 1.11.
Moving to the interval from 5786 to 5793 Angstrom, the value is 0.97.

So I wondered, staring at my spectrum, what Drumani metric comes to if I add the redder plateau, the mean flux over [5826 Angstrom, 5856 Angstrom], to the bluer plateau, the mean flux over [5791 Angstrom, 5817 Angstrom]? 2.07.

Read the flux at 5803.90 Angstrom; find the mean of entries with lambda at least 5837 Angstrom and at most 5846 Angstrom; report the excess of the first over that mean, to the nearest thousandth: -0.030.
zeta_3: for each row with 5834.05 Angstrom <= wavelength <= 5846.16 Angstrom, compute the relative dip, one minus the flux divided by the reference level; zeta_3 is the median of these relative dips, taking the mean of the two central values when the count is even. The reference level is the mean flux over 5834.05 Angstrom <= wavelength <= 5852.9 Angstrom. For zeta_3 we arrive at -0.02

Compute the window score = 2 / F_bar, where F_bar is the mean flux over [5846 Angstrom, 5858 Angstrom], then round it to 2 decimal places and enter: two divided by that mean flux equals 1.98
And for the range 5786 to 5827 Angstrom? 1.93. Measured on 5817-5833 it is 1.84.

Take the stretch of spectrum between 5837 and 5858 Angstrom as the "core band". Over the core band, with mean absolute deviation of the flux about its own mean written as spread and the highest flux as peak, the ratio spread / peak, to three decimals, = 0.038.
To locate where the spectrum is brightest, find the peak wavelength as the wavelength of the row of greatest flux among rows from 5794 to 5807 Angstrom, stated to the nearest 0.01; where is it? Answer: 5806.58 Angstrom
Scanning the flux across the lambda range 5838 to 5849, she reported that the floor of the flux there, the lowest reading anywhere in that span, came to 0.9948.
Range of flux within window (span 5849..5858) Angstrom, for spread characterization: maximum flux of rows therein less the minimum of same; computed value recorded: 0.13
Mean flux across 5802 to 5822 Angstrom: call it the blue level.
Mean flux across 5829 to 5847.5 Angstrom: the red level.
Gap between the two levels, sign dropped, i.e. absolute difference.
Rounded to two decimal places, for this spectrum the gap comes 0.00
